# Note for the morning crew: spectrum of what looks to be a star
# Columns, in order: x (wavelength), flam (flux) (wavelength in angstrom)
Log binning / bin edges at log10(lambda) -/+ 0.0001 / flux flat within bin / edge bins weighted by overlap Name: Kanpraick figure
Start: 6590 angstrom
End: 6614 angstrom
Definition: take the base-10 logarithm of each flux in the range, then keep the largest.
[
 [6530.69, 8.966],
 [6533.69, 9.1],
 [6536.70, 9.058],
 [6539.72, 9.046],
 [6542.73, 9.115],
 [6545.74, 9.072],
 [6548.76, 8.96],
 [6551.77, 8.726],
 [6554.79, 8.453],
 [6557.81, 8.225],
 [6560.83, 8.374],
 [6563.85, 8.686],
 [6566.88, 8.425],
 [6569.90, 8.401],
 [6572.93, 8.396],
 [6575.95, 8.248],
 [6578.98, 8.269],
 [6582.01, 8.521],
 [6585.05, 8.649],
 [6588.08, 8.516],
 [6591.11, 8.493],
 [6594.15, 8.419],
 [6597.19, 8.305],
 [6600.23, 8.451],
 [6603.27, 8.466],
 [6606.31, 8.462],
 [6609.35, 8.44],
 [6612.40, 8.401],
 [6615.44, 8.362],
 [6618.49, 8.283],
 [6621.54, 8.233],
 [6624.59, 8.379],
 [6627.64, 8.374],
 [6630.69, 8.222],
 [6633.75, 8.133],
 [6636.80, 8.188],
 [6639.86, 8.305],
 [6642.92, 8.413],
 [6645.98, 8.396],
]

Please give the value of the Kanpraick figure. 0.929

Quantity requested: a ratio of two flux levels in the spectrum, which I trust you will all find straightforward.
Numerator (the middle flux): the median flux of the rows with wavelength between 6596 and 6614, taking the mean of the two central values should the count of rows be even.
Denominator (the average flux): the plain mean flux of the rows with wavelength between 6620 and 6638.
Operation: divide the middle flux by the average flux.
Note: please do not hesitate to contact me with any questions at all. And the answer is 1.02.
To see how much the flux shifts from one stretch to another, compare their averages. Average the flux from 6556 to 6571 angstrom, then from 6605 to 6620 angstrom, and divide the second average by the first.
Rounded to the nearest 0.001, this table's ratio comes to 0.996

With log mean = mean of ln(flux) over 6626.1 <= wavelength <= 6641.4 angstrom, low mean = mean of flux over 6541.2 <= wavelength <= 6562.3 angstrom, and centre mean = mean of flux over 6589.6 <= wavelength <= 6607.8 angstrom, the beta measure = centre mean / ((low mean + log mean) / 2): 1.56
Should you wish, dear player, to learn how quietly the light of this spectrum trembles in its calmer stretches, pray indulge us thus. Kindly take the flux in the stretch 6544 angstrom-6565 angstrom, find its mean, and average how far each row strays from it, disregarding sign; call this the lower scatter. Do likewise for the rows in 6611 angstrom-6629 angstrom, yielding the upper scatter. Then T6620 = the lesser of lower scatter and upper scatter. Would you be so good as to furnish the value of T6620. 0.054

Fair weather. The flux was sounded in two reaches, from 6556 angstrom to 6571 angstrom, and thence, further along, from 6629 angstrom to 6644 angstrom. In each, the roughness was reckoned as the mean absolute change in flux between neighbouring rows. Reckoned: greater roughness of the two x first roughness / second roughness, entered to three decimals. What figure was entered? 0.377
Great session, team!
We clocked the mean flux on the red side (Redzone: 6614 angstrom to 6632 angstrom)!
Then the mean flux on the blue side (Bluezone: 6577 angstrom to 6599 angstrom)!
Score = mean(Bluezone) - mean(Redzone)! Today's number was 0.14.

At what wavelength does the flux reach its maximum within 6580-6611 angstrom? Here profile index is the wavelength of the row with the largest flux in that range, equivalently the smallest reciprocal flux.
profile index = 6585.05 angstrom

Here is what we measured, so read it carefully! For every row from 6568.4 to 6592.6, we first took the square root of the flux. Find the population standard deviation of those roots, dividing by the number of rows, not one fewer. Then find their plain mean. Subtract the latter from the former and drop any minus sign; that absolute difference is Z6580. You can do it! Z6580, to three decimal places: 2.883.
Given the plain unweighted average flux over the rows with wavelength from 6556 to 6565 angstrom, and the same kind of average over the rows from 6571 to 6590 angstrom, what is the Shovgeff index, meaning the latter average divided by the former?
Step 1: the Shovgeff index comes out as 1.00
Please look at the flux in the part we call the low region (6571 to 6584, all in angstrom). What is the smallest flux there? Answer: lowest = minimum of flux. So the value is 8.248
